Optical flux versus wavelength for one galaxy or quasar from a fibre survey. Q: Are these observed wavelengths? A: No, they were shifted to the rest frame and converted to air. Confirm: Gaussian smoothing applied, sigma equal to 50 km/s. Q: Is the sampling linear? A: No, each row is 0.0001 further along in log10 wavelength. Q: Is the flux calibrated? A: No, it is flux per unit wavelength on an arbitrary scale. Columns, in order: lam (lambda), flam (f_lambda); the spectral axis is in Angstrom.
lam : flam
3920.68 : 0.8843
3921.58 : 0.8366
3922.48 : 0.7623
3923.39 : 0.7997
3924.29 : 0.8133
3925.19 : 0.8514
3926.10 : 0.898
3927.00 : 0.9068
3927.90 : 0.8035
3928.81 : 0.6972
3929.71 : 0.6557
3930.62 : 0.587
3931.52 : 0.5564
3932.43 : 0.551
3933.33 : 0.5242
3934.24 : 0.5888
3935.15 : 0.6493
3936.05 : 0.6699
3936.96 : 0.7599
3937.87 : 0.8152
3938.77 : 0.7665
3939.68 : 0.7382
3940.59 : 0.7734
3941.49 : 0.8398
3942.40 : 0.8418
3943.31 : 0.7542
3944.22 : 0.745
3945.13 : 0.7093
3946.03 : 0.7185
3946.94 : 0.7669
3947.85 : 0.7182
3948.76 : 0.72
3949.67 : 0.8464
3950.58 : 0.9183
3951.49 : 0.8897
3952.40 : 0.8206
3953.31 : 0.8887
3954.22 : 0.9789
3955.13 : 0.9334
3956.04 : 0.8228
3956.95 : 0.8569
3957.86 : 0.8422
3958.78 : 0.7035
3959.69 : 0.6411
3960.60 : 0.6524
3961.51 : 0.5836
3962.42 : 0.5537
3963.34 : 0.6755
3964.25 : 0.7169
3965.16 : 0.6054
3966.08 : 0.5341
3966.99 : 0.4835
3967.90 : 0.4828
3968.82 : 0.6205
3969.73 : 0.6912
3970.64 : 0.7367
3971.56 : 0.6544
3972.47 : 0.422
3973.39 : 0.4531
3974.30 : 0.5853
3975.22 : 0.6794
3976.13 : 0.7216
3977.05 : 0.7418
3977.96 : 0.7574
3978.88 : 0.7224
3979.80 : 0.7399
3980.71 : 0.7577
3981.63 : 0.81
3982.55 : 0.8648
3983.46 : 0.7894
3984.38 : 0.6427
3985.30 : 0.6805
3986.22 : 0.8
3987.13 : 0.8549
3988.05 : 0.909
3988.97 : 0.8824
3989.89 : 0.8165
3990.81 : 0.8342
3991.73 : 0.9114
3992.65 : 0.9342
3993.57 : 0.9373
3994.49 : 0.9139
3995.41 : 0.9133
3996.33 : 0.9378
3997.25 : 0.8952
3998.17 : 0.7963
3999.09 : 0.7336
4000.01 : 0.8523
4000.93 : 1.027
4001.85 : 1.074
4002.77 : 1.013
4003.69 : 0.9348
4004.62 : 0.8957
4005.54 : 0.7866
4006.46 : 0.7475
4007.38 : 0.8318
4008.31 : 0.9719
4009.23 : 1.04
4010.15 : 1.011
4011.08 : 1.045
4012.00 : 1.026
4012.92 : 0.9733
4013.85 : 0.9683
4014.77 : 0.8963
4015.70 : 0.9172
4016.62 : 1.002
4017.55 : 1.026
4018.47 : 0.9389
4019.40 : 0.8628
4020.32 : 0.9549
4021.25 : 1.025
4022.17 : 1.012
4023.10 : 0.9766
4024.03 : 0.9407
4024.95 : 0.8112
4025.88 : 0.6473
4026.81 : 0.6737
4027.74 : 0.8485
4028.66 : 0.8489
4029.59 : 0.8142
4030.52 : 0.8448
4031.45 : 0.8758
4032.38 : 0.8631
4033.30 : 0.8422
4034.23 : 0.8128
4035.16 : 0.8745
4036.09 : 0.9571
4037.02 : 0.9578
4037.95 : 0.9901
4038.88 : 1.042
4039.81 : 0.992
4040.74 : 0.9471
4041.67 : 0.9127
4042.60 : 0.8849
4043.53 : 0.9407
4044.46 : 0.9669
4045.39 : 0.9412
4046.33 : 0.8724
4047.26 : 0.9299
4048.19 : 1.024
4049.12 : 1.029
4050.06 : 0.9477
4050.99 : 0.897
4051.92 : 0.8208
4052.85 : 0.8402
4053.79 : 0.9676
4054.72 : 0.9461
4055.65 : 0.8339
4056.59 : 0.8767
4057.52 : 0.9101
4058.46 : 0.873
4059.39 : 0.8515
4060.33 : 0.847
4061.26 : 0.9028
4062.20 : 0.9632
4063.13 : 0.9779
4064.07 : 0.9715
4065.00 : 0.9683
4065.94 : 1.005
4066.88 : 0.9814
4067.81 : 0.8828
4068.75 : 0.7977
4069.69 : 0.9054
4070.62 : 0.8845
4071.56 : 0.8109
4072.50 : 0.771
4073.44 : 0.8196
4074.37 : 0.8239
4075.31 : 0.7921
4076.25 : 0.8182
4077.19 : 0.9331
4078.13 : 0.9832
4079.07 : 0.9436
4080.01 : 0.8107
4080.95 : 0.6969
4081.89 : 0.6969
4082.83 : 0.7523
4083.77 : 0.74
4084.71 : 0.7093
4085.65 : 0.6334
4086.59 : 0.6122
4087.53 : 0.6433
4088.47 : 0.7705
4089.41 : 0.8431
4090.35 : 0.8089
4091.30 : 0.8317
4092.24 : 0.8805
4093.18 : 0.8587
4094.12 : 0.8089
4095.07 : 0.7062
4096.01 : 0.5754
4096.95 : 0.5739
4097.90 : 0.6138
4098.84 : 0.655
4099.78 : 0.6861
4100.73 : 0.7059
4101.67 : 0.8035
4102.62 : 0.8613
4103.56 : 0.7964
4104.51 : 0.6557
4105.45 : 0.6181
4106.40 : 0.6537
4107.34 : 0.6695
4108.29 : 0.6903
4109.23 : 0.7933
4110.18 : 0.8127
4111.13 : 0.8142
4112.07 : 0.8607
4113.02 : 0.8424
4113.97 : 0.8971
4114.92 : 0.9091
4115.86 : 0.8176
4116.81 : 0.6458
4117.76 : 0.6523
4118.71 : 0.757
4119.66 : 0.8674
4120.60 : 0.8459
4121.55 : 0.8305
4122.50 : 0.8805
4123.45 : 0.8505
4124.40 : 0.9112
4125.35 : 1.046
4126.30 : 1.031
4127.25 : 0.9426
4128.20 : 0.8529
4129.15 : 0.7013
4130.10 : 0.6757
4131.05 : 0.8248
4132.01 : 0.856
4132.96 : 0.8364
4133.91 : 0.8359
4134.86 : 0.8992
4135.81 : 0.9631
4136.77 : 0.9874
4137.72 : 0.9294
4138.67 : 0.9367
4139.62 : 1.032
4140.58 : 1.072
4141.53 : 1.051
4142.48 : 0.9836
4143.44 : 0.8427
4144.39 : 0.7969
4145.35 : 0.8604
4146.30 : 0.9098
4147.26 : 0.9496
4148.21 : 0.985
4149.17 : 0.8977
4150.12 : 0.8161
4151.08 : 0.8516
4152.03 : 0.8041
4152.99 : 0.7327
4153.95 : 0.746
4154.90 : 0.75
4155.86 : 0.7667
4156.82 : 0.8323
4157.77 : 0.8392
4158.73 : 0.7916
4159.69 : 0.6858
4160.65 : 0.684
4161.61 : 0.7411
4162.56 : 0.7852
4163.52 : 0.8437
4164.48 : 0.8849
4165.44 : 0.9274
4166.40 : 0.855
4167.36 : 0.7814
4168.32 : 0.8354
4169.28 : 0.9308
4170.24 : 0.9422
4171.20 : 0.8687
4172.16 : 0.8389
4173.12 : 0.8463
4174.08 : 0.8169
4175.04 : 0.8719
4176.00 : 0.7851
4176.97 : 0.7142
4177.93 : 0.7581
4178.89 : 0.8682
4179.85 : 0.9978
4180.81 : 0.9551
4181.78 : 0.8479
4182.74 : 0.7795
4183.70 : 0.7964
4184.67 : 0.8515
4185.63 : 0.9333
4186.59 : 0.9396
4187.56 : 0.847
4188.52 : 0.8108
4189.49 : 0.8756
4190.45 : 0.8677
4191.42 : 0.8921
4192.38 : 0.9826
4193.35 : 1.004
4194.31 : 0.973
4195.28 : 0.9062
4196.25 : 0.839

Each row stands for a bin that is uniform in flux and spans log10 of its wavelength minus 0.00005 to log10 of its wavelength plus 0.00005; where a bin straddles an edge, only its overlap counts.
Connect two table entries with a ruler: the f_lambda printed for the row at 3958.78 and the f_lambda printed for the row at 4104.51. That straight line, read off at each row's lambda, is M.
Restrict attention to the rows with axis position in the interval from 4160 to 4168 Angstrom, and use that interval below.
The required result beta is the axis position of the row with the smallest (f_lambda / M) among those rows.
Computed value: 4160.65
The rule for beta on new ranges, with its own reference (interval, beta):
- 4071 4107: 4096.95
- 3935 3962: 3961.51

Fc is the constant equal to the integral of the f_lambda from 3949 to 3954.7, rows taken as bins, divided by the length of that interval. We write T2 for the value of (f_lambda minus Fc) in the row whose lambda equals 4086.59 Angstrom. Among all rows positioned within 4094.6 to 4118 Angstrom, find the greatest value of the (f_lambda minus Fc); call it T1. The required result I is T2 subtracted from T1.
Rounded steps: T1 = 0.02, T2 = -0.27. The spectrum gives 0.30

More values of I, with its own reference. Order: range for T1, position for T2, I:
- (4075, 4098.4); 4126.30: -0.05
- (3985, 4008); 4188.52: 0.26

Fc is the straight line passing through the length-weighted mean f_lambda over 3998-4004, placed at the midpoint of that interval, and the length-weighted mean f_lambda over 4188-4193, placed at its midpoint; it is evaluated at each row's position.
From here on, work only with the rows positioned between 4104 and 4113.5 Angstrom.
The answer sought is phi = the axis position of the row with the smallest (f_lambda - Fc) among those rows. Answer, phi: 4105.45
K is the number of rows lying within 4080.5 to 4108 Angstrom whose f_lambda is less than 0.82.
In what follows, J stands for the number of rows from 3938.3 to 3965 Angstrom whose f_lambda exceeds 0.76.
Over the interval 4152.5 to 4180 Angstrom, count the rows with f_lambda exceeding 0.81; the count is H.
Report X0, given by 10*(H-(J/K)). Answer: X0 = 154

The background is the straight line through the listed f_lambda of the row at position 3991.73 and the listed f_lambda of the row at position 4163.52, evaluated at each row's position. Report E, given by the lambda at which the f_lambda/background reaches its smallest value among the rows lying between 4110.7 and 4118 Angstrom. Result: 4116.81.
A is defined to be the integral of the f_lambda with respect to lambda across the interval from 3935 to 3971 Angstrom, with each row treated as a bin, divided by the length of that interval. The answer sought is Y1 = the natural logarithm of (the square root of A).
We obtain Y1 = -0.15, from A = 0.74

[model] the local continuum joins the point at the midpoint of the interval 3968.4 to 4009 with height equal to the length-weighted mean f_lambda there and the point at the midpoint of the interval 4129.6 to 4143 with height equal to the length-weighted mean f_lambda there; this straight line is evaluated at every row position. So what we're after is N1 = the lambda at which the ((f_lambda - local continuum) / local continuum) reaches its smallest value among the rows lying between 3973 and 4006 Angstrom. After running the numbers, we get 3973.39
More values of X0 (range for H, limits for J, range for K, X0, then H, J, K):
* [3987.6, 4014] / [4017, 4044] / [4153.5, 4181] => 229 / 25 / 27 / 13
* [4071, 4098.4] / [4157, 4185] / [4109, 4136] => 93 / 12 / 24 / 9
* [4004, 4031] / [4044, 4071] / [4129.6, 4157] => 214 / 25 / 29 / 8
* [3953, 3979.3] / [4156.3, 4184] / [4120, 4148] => -20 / 6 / 24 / 3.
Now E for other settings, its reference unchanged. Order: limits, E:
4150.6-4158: 4152.99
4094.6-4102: 4096.95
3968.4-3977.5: 3972.47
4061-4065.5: 4061.26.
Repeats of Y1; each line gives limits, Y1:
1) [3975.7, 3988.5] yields -0.13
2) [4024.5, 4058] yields -0.06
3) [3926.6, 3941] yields -0.19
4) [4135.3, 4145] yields -0.02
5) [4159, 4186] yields -0.09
